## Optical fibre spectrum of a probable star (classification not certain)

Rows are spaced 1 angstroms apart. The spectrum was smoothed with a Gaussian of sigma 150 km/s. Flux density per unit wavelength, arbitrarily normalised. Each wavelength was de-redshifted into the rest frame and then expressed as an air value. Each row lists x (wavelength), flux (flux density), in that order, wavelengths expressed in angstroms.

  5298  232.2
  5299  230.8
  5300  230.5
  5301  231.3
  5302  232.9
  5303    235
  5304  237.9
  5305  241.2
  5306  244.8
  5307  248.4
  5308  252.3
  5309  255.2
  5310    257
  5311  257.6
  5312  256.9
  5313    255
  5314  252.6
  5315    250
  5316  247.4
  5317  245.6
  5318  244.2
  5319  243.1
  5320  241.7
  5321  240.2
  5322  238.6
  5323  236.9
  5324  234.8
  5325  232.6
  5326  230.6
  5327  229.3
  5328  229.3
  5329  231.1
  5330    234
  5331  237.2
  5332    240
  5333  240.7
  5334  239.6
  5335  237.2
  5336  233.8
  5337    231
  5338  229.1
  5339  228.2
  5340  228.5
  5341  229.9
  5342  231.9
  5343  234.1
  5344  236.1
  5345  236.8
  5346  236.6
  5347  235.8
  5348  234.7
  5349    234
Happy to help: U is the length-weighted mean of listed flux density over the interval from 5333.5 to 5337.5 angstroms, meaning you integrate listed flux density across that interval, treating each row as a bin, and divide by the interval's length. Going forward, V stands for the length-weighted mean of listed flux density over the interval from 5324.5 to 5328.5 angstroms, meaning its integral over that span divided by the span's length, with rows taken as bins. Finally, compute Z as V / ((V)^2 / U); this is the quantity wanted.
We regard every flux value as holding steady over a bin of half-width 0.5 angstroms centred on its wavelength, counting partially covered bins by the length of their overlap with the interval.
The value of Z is 1.02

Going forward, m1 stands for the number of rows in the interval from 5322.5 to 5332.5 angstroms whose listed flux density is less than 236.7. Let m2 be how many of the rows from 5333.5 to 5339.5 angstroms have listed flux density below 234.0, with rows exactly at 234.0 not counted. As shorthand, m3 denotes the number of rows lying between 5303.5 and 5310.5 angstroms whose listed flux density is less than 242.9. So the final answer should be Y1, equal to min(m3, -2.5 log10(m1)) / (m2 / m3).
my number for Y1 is -1.1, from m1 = 7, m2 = 4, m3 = 2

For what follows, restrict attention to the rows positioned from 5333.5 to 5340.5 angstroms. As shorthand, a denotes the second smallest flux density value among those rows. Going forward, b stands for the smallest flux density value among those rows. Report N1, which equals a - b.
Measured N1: 0.3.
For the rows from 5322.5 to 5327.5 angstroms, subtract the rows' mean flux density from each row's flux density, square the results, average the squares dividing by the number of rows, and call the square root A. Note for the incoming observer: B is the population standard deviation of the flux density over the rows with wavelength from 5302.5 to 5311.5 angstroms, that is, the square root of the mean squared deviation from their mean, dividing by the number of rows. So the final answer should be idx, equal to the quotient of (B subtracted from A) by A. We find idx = -1.9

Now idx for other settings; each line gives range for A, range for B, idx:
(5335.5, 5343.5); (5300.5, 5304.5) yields -0.2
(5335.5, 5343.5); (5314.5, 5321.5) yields -0.5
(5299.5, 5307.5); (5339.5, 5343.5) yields 0.7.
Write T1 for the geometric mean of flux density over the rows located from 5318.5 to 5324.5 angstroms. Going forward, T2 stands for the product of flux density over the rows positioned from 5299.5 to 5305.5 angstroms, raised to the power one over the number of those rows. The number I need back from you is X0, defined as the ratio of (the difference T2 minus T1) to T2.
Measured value -0.019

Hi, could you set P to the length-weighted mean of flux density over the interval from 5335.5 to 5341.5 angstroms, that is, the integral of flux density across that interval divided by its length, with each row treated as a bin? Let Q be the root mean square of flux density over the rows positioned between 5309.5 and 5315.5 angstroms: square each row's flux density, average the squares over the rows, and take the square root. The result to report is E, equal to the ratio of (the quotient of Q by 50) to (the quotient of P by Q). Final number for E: 5.6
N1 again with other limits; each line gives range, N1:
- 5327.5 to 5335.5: 1.8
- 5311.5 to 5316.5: 2.6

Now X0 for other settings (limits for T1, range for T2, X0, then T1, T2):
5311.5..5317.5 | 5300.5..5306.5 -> -0.059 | 251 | 237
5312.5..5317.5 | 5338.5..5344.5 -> -0.081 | 250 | 231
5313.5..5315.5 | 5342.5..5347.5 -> -0.065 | 251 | 236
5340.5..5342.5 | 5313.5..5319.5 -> 0.066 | 231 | 247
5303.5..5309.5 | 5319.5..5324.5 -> -0.034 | 247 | 238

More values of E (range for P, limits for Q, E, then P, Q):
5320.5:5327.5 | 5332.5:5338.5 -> 4.7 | 235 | 235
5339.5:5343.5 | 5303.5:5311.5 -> 5.4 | 231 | 249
